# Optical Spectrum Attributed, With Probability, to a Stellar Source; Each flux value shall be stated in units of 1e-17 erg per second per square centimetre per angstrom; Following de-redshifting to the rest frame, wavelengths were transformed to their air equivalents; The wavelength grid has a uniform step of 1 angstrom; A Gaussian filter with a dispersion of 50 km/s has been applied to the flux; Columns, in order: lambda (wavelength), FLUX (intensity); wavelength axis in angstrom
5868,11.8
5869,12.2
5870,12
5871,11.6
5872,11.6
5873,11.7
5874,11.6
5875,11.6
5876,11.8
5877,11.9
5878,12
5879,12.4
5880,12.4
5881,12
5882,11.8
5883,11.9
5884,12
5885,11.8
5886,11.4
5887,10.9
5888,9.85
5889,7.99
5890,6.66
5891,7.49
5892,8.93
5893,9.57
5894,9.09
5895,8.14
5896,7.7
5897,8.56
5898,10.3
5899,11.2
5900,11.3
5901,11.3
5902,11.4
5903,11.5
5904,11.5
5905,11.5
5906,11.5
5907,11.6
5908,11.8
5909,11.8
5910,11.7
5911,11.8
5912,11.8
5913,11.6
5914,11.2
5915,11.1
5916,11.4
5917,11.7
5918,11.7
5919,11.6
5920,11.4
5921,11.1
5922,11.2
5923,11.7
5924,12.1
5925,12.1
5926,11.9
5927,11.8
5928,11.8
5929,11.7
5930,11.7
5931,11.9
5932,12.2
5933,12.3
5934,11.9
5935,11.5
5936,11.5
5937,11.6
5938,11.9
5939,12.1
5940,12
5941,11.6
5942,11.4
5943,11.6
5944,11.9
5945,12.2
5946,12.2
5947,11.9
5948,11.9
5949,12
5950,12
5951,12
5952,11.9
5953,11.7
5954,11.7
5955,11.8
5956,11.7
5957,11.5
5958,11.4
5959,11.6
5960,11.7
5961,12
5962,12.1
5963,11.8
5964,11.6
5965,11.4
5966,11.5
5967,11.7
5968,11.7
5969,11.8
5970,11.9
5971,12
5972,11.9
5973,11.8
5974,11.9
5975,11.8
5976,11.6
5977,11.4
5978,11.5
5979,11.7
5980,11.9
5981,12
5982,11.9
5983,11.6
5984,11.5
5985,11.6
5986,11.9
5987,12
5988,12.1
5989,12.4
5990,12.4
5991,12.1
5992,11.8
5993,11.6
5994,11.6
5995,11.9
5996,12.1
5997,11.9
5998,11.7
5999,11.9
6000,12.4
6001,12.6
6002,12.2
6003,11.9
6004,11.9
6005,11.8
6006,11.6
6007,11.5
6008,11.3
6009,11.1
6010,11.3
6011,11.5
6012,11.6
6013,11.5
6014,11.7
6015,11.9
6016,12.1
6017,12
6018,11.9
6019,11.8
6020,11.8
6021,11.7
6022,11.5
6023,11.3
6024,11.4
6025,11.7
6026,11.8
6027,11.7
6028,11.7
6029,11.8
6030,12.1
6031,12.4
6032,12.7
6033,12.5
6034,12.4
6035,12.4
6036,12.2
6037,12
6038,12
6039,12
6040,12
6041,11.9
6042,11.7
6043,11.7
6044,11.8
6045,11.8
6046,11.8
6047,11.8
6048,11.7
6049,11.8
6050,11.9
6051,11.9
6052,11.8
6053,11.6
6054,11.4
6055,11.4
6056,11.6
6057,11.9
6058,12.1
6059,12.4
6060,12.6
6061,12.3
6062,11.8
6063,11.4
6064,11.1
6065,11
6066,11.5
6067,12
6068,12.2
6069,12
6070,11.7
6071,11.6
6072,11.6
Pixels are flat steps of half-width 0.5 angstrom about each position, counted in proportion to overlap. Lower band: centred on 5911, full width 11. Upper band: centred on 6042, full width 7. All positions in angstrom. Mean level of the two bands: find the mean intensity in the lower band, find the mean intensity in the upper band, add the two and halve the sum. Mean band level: 11.7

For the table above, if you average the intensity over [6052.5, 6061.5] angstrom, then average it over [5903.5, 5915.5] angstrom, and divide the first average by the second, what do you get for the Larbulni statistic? 1.03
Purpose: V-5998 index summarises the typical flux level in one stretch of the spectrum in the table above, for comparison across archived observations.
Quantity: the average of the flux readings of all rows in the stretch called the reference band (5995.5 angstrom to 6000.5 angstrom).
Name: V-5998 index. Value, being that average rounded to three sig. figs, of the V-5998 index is 12.0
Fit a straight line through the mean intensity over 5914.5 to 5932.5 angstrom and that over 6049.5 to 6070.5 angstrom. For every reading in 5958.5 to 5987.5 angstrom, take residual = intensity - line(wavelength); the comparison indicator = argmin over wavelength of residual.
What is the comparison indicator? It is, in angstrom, 5977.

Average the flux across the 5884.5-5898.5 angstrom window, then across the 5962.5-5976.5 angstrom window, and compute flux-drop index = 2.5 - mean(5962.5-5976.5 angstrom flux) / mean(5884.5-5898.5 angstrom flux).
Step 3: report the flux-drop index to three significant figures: 1.22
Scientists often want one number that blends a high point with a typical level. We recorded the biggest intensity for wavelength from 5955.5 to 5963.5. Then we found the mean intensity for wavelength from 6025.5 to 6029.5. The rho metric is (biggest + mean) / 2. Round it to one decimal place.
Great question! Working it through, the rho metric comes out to 11.9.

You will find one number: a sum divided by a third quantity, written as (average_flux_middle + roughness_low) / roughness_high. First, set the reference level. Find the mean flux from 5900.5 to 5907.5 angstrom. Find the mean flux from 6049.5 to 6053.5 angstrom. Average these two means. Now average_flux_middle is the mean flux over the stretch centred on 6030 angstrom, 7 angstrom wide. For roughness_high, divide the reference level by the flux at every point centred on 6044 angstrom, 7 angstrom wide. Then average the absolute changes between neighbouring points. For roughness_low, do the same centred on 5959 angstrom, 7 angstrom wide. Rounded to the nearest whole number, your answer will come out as 2898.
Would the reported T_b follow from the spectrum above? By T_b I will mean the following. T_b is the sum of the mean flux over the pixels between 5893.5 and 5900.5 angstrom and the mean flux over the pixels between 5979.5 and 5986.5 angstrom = 21.2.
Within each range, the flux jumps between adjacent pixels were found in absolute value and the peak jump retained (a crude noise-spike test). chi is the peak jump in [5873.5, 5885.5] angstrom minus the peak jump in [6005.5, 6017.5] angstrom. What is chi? 0.20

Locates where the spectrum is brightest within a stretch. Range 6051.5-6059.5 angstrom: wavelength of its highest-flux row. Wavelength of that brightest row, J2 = 6059 angstrom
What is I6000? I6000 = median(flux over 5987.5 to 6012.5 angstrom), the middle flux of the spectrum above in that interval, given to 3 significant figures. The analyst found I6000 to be 11.9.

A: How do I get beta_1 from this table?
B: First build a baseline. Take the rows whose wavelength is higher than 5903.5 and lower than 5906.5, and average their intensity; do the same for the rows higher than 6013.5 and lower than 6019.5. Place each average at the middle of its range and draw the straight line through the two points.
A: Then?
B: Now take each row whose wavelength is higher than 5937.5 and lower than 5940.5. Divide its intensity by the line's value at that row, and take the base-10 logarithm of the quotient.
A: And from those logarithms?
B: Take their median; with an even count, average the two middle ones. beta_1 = 0.014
